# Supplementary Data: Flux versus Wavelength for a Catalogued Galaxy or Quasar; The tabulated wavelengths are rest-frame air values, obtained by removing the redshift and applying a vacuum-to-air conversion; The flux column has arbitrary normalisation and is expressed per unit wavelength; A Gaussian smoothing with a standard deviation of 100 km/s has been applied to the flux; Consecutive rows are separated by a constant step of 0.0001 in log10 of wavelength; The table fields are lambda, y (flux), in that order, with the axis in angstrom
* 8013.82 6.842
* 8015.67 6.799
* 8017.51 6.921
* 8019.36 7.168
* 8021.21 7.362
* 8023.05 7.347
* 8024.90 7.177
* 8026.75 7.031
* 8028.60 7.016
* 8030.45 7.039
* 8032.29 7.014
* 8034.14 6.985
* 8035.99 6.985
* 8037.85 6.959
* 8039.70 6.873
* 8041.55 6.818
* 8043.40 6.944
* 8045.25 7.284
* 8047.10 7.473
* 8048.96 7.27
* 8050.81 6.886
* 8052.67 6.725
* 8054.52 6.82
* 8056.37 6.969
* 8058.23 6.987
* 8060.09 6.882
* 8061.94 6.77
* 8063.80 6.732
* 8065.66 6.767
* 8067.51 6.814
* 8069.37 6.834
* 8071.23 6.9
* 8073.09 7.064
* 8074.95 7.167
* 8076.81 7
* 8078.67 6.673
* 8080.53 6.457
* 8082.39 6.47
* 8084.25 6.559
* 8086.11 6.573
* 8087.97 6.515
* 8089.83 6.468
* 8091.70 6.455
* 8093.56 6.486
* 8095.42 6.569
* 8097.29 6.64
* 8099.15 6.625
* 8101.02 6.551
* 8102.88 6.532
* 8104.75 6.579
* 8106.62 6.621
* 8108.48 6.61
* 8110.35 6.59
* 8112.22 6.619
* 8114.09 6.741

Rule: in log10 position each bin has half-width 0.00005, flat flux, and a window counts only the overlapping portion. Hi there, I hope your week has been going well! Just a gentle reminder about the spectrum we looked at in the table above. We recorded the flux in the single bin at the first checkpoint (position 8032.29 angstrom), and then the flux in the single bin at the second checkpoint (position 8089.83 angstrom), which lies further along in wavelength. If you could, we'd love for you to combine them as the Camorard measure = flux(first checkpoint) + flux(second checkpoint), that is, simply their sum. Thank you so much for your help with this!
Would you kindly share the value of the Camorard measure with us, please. 13.5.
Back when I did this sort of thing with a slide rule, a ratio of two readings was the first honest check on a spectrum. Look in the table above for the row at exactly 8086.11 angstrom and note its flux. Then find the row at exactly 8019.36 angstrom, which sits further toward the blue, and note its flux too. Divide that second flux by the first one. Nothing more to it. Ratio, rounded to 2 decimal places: 1.09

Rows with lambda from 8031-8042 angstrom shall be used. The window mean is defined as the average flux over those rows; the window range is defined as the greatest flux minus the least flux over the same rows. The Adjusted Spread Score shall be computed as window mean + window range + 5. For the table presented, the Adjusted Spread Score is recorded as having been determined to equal 12.1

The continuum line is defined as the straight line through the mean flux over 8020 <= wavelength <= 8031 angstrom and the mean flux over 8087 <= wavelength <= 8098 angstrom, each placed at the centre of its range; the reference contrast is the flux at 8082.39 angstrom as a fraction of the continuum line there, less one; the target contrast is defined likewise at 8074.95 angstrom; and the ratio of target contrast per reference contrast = -3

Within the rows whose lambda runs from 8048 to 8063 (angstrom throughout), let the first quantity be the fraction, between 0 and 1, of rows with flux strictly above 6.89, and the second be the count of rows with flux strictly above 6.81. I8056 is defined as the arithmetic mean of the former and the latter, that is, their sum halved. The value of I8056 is 3.2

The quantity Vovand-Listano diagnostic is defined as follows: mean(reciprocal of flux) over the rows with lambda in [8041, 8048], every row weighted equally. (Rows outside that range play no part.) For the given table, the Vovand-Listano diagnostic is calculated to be 0.140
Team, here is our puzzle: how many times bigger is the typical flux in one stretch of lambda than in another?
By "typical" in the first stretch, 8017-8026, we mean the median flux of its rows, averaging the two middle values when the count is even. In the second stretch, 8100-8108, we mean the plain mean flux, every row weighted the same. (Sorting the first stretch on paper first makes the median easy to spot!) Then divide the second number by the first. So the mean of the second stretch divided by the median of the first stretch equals 0.916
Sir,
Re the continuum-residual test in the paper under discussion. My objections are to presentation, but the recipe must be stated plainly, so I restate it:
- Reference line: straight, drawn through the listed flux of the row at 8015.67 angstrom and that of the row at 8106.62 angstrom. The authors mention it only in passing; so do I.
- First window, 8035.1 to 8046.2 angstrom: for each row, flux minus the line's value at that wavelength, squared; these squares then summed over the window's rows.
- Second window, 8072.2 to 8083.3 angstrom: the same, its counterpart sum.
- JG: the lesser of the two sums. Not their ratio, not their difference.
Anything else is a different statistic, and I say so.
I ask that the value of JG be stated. 0.45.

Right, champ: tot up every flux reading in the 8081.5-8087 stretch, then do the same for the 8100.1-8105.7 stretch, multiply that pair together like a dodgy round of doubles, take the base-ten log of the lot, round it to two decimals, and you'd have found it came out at 2.59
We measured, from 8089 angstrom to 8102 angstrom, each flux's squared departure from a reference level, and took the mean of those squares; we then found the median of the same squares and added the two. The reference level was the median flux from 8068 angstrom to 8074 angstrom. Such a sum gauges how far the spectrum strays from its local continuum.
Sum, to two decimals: 0.25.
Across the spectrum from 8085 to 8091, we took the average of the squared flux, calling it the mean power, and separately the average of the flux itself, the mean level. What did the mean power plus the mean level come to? 49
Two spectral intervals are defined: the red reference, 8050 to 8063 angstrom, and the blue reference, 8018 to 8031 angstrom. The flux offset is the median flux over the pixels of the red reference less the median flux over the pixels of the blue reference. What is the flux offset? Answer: -0.29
